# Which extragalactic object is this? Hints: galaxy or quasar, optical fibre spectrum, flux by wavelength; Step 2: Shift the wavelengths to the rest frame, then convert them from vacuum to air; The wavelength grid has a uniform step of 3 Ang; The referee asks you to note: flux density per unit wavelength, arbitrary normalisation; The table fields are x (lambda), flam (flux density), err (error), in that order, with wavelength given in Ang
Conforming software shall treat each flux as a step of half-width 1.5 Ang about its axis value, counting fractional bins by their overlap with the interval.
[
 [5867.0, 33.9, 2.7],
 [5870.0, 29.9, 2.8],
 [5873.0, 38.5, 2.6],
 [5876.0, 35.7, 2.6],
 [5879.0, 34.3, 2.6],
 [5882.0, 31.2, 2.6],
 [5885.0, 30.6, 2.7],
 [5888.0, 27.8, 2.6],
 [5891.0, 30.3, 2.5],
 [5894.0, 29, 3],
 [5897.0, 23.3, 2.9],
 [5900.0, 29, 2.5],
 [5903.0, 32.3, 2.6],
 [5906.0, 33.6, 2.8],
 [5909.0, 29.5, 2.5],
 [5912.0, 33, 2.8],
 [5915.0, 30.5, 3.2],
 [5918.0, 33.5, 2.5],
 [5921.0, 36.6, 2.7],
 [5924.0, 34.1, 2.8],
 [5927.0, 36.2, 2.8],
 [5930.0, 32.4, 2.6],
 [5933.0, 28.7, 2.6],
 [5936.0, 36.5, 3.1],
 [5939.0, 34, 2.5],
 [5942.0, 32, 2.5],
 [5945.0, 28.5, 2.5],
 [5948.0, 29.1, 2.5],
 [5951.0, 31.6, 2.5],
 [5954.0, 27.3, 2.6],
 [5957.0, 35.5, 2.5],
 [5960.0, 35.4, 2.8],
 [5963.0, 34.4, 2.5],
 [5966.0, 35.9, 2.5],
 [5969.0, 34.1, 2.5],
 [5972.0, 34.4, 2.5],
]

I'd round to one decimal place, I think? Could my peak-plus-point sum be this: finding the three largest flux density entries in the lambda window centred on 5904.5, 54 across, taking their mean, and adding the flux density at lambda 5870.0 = 65.6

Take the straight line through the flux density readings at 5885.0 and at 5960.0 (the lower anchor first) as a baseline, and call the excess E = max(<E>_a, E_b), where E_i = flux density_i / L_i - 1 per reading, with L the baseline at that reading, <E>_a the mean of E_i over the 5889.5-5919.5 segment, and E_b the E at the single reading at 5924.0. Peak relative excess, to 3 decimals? 0.030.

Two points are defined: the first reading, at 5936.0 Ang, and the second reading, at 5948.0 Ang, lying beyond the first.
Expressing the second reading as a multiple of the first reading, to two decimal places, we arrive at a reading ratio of 0.80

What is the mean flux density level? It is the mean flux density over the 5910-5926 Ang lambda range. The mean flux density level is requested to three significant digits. 33.5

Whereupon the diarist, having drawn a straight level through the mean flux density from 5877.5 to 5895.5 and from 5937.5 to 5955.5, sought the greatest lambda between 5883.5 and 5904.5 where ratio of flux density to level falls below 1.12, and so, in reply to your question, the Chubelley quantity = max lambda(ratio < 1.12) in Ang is 5903.0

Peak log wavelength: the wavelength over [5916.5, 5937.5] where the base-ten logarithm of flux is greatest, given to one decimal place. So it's 5921.0 Ang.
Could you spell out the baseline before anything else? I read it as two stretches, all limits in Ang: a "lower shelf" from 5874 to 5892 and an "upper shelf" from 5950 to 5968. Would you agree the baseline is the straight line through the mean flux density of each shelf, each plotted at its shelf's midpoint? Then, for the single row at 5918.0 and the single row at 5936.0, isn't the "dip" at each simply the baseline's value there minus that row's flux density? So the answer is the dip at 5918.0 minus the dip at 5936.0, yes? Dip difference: 2.6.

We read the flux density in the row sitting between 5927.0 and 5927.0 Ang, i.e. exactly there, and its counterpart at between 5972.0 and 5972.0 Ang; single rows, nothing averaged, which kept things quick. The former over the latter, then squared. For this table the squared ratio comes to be 1.11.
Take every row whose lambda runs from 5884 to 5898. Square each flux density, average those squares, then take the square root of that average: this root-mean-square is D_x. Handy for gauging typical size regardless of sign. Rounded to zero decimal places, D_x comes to 28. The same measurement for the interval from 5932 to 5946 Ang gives 32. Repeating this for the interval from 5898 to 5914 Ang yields 32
